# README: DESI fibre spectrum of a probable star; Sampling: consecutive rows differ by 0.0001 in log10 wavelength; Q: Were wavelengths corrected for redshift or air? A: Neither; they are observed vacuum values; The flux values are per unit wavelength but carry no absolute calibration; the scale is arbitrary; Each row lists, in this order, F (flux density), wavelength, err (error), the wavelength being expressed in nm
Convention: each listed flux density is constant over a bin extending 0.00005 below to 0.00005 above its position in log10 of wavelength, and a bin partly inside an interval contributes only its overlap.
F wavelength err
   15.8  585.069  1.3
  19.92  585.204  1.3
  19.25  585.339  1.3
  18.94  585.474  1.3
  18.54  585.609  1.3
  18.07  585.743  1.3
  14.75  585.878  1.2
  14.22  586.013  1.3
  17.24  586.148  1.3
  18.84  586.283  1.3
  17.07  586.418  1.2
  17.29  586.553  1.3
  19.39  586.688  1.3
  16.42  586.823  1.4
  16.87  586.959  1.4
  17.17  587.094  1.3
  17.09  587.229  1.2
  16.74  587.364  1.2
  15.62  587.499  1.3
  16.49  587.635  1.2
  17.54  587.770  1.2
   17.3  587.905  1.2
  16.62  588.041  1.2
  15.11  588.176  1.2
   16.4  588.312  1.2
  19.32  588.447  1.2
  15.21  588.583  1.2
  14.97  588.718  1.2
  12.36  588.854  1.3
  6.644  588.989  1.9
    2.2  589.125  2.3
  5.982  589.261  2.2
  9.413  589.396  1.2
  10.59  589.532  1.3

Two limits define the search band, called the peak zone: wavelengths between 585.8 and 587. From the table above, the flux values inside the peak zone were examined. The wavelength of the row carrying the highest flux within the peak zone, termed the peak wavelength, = 586.688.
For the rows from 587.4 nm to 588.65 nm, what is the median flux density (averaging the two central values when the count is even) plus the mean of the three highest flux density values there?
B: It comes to 34.5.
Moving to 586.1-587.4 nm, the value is 35.6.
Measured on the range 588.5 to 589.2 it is 26.5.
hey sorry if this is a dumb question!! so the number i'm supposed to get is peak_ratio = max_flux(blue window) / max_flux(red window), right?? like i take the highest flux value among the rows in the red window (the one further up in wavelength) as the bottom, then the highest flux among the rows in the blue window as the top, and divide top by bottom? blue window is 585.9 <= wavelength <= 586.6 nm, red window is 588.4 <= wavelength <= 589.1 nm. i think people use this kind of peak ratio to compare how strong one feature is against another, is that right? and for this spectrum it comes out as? 0.98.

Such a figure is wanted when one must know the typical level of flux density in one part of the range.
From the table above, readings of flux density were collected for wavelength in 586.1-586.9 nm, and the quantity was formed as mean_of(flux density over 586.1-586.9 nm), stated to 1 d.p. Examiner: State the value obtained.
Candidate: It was 17.7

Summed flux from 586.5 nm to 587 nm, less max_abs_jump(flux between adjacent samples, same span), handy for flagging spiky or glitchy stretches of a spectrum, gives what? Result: 67.0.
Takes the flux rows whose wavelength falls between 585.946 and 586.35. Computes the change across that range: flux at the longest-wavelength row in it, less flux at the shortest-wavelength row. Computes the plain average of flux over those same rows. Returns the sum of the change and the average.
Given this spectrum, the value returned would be 21.4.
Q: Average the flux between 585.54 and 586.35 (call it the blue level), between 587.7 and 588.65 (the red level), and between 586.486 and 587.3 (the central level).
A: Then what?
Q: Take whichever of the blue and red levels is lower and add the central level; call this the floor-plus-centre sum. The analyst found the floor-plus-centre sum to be 34.2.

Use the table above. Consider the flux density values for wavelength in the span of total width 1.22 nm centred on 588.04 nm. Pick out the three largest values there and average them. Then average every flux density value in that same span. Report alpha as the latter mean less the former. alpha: -1.4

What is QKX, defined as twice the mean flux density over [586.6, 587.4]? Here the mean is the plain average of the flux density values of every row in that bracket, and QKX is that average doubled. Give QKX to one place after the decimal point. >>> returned 34.6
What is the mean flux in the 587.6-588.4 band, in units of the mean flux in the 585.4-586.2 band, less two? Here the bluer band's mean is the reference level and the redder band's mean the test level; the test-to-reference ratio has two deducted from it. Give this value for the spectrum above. -1.02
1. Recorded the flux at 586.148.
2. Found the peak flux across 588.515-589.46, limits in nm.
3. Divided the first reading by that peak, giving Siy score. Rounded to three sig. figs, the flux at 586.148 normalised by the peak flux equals 1.13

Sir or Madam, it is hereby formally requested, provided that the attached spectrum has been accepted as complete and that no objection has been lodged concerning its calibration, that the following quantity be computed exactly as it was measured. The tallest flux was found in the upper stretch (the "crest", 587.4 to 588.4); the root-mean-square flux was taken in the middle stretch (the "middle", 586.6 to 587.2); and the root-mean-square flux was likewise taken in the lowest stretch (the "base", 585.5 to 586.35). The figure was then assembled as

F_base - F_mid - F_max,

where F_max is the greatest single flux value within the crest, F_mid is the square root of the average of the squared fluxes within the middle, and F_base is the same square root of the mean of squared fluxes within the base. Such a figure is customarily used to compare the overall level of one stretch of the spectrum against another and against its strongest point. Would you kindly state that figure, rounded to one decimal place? -18.0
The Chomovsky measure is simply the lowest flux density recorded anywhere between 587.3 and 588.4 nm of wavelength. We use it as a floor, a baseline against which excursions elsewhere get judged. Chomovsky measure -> 15.11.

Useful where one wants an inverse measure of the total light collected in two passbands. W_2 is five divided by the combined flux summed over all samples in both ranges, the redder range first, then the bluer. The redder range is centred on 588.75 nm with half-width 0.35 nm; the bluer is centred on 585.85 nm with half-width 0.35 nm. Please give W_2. 0.0330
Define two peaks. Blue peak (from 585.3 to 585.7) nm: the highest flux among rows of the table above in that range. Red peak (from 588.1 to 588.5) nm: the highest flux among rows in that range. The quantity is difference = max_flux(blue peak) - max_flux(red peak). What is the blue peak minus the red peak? -0.1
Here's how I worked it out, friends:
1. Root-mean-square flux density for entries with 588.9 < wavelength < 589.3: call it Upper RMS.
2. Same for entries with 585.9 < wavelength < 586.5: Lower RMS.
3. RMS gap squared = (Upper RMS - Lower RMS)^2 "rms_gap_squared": 135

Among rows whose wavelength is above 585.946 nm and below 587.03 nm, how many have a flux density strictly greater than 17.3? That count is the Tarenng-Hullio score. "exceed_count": 2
